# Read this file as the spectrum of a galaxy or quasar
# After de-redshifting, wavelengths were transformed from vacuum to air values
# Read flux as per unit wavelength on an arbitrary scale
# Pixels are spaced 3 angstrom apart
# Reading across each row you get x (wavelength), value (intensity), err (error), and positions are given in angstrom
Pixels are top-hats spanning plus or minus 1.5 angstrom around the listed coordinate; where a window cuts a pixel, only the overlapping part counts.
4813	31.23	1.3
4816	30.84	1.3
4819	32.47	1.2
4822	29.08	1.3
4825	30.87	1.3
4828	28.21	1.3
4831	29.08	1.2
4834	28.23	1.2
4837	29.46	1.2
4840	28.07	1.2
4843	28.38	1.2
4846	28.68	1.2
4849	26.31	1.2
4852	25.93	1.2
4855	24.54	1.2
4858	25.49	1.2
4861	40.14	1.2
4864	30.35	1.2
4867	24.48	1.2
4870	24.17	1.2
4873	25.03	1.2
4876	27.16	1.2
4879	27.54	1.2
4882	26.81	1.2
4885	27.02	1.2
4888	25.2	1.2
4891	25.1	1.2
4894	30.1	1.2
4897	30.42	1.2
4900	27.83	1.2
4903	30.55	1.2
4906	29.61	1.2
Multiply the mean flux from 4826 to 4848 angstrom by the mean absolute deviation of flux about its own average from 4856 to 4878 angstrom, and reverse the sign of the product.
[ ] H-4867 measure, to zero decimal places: -116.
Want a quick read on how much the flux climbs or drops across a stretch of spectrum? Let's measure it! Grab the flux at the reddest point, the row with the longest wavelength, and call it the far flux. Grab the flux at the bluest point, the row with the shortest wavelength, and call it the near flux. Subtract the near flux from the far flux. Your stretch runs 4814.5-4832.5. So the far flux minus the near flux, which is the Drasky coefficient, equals -1.8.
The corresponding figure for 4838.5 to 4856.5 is -3.5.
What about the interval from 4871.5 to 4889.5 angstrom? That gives 0.2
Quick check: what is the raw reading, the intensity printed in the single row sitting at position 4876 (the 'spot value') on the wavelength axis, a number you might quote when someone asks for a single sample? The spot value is 27.16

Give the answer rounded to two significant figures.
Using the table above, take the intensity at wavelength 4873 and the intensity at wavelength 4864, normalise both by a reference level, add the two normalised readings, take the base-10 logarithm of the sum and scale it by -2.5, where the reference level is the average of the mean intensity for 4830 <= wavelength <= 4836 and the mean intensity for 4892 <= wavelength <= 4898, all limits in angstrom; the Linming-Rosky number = -0.69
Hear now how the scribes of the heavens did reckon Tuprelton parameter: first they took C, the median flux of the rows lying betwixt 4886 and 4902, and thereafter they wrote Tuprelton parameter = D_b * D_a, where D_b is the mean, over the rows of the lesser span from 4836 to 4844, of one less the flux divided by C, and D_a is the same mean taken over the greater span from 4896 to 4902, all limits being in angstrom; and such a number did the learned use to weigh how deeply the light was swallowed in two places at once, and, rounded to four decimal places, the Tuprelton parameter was 0.0013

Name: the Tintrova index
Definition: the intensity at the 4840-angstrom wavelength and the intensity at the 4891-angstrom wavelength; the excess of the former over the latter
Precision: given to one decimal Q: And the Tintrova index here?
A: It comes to 3.0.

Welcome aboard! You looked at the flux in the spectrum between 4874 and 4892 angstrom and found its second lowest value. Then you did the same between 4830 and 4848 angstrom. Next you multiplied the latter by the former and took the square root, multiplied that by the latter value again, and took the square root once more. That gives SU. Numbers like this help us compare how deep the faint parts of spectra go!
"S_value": 27.4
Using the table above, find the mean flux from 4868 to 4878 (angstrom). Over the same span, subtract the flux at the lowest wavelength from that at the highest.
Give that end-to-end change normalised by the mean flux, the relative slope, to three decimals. 0.117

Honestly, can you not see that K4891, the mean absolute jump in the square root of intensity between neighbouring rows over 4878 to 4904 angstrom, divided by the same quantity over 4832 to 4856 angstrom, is 1.6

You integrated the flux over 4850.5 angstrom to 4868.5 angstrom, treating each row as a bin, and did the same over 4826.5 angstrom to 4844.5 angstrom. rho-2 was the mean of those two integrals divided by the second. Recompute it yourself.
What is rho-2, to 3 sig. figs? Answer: 0.999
